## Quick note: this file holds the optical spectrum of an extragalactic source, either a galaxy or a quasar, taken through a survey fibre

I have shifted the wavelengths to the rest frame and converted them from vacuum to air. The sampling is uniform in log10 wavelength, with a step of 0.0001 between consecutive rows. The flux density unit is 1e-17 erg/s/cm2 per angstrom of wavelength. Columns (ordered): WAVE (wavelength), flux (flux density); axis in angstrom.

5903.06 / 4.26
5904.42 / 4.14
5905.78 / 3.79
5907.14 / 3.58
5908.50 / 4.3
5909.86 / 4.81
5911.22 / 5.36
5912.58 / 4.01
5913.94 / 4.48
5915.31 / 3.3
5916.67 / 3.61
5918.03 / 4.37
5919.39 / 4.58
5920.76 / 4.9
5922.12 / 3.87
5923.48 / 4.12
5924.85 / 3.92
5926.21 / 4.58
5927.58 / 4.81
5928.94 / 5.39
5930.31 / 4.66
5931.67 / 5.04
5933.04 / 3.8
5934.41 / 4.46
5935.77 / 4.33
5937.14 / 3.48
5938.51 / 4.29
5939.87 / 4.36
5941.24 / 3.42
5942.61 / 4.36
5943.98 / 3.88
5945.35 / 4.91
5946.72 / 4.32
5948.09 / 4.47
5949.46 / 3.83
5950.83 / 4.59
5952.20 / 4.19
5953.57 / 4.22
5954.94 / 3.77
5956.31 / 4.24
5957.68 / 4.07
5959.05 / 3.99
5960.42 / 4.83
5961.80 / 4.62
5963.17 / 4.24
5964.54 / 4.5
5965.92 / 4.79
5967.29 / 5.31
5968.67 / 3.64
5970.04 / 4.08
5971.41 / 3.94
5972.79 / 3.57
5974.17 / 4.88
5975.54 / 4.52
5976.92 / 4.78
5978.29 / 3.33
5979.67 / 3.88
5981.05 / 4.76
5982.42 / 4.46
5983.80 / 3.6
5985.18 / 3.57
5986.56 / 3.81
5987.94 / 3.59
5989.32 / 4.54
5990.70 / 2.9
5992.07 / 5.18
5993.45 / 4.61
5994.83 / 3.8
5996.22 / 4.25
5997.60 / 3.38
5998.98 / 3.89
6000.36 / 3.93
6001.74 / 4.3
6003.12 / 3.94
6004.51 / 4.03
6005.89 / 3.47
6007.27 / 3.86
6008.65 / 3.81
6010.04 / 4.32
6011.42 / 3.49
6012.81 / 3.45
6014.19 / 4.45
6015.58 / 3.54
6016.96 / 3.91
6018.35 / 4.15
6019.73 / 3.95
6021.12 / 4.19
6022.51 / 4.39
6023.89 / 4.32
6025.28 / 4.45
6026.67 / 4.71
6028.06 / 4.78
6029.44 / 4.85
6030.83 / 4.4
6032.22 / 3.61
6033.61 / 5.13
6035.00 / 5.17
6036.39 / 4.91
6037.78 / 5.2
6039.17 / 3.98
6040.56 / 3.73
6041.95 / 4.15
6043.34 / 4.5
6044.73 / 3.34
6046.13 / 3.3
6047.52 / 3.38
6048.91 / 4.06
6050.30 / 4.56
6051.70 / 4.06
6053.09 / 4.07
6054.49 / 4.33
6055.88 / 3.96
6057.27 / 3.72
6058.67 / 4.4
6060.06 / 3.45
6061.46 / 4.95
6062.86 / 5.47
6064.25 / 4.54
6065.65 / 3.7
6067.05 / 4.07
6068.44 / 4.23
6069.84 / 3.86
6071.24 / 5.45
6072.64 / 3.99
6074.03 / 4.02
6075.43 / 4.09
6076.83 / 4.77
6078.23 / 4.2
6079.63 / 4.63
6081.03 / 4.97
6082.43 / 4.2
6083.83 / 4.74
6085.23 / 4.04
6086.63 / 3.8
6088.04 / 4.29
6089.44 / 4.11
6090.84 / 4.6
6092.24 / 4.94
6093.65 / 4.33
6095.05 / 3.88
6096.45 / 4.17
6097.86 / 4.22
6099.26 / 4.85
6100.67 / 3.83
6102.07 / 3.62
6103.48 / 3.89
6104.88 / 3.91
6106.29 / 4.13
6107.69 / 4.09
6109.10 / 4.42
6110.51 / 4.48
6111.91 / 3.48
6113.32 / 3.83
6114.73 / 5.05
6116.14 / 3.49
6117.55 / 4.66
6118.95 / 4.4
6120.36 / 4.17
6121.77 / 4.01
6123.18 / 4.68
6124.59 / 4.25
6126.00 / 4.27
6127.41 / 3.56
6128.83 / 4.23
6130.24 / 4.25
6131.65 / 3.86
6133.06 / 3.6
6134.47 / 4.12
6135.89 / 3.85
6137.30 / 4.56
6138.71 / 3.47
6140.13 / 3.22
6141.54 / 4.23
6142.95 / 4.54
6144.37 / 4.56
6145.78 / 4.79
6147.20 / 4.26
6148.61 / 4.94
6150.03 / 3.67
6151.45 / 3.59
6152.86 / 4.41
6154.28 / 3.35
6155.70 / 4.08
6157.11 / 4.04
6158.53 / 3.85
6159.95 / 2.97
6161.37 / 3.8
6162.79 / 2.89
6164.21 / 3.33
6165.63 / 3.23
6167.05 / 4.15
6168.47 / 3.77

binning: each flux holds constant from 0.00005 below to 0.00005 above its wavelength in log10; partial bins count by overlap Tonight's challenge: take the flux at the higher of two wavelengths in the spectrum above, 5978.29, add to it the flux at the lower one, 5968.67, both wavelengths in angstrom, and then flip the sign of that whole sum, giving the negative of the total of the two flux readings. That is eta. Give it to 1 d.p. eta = -7.0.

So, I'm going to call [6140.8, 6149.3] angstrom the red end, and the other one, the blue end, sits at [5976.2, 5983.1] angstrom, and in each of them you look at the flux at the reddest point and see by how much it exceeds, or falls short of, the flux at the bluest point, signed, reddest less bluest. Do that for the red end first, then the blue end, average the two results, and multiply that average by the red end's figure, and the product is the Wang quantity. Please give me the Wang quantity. 0.14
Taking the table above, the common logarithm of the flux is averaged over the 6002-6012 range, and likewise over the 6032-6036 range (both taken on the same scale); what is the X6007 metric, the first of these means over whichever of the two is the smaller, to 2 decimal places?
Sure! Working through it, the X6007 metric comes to 1.00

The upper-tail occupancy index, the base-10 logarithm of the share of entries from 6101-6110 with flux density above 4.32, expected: -0.78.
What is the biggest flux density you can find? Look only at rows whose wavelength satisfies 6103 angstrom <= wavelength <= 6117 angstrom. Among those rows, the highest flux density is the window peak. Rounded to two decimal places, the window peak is 5.05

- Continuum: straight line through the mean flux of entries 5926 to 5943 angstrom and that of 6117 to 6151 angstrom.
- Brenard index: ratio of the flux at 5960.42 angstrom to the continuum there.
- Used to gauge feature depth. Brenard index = 1.11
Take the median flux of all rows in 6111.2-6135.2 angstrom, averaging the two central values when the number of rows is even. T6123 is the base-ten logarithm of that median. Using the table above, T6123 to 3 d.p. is 0.620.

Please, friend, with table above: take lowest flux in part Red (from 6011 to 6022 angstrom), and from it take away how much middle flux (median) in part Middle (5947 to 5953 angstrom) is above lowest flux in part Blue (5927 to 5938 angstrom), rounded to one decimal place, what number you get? 2.6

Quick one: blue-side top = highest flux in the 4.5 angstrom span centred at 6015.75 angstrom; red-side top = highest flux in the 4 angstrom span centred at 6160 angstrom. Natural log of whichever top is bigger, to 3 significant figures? 1.49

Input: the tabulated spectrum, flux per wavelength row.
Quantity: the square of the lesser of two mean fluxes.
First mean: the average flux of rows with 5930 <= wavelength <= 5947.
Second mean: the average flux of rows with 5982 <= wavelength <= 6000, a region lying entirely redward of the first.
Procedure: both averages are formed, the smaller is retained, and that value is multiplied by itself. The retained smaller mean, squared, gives 15.7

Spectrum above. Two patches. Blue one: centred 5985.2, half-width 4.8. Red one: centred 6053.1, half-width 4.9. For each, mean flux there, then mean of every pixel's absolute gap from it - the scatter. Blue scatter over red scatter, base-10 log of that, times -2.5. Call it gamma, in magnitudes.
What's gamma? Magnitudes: -1.0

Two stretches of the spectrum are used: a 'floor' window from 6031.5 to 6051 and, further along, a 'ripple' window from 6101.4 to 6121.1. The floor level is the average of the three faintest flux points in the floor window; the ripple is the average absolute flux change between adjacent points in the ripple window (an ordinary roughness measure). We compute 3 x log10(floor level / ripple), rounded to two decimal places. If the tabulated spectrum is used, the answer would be 2.43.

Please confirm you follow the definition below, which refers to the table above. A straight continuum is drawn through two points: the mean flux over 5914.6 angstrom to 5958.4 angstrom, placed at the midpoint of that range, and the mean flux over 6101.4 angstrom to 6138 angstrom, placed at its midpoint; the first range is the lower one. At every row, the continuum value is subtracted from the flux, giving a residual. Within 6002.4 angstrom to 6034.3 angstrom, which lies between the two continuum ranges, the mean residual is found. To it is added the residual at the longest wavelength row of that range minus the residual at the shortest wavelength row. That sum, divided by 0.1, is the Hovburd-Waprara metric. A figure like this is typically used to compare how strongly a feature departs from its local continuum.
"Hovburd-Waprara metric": 12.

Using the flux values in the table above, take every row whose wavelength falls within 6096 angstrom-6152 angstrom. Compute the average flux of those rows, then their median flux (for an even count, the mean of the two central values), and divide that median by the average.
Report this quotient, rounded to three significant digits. 1.01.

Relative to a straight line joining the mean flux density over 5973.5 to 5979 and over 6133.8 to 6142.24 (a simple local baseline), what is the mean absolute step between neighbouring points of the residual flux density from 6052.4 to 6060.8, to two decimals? 0.50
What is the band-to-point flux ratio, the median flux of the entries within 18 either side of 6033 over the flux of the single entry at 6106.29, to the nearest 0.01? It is 1.03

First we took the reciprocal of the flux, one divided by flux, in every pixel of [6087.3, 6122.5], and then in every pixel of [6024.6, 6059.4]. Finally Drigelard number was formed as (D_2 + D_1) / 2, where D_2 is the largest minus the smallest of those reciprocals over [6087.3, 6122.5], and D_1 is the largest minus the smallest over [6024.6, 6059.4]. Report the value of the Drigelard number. 0.100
